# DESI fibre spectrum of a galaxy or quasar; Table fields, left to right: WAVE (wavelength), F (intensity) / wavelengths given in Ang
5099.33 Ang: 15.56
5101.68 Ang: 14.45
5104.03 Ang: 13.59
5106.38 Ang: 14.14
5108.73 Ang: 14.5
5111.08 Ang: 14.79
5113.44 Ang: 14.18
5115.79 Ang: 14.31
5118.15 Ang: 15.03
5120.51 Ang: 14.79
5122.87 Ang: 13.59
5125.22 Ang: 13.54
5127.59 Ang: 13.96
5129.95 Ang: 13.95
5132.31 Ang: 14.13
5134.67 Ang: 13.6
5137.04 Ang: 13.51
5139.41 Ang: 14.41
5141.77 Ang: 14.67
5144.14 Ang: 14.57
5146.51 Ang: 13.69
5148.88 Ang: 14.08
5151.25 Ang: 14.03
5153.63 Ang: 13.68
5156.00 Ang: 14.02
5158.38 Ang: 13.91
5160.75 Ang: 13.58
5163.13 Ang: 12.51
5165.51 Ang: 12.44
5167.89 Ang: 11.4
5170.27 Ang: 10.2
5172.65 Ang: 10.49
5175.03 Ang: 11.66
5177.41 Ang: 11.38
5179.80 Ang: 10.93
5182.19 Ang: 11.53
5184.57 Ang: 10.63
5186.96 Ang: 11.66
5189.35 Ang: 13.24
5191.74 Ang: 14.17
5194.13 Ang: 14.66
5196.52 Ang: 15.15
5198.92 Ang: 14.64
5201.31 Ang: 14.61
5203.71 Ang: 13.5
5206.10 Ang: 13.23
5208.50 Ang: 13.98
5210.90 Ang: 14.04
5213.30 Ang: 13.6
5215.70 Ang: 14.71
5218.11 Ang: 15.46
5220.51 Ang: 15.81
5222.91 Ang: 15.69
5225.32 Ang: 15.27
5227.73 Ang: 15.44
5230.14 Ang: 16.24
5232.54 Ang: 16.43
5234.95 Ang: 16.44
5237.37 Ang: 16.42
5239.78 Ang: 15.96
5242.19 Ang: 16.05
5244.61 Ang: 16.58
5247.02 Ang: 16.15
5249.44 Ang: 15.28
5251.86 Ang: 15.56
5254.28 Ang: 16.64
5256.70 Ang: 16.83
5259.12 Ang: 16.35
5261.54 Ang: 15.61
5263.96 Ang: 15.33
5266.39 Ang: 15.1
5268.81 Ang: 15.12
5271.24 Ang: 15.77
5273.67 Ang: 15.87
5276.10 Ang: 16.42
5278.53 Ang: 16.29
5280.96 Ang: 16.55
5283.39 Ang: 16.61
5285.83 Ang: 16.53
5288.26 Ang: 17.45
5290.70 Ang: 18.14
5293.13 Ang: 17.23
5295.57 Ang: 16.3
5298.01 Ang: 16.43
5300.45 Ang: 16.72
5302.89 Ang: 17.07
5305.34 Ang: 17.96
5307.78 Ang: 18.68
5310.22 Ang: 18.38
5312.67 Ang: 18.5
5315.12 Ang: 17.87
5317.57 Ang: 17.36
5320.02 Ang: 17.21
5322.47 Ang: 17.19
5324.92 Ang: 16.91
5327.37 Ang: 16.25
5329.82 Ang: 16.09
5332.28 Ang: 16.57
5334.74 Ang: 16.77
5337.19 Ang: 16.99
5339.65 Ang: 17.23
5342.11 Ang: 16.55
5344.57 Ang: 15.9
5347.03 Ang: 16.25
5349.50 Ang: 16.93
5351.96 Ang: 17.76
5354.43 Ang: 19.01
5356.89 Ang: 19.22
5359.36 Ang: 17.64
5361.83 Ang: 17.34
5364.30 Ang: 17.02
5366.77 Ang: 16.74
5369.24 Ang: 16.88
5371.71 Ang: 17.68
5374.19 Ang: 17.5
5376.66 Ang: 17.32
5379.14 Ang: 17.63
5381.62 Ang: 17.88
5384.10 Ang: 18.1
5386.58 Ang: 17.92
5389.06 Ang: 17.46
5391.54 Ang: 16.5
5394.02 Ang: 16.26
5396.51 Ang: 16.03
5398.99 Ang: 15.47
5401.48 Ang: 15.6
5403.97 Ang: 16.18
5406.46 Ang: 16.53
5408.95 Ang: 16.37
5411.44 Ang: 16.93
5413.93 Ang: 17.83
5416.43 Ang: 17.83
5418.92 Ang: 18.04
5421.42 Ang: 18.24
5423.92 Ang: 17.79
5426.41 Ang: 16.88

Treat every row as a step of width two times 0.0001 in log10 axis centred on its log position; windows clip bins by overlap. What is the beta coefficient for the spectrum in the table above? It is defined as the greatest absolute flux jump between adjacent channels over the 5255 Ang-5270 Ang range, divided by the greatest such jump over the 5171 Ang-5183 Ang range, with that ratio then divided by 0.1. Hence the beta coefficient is 6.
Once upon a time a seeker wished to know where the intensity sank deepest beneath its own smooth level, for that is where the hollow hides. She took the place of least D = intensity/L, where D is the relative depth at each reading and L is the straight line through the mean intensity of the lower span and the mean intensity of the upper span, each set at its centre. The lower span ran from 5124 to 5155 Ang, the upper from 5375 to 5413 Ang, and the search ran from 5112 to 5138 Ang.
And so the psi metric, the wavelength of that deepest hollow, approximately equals 5137.04 Ang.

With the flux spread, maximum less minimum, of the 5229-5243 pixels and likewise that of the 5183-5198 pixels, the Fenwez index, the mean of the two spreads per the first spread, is 5.2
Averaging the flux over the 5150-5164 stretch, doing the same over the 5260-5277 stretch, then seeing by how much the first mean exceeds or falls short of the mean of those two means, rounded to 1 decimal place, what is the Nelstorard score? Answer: -1.0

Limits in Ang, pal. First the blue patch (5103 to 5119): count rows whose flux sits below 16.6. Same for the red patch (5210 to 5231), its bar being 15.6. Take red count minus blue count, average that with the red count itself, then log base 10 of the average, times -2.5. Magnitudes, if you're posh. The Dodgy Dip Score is -1.0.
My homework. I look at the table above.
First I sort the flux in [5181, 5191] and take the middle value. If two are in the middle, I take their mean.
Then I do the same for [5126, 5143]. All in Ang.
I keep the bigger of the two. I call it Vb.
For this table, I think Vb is 14.0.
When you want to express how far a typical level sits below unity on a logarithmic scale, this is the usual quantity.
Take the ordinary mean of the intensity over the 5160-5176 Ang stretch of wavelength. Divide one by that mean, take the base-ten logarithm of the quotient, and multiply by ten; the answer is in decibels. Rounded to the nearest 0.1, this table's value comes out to -10.7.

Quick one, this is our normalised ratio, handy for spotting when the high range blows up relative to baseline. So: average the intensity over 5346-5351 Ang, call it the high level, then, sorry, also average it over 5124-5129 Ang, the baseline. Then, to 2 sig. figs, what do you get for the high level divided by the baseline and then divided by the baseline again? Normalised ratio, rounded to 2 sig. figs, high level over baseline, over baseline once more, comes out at 0.088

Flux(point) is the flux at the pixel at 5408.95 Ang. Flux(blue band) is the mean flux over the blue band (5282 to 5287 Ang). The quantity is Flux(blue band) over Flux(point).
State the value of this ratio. 1.01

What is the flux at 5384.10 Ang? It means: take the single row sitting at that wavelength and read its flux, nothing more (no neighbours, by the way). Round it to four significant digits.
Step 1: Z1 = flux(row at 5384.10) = 18.10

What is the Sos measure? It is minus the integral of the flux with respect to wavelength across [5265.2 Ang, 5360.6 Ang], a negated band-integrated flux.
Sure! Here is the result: -1622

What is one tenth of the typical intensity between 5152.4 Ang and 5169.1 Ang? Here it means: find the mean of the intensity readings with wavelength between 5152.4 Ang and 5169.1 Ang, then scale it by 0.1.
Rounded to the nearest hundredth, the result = 1.31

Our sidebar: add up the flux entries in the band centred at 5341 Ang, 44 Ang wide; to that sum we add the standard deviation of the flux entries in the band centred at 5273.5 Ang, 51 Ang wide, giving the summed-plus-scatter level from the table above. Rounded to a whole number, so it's 309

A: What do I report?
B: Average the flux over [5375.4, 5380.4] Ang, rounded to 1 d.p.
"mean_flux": 17.5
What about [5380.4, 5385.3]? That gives 18.0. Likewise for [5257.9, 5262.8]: 16.0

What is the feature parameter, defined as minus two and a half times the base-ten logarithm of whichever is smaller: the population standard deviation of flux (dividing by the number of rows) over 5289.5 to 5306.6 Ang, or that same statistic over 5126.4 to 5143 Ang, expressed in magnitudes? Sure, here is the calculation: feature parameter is 1.0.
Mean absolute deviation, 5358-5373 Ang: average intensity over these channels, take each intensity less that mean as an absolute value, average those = 0.34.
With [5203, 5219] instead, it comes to 0.58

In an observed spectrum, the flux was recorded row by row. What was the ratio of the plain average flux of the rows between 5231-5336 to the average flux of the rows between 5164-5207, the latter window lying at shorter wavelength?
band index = 1.33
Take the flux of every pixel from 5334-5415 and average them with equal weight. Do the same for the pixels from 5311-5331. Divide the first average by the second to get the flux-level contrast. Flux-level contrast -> 0.99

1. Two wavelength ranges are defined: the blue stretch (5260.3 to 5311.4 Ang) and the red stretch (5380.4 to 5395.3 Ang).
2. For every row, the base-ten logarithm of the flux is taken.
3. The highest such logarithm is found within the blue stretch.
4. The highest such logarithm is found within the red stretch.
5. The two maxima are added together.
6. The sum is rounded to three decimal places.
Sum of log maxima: 2.529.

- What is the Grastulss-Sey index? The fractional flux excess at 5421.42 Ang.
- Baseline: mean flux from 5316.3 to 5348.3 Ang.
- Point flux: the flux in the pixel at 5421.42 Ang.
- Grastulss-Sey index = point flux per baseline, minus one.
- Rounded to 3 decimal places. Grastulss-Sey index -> 0.091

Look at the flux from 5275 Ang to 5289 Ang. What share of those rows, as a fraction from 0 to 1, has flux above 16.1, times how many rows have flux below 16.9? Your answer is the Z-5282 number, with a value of 5.0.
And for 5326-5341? 3.3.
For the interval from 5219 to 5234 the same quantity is 2.0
